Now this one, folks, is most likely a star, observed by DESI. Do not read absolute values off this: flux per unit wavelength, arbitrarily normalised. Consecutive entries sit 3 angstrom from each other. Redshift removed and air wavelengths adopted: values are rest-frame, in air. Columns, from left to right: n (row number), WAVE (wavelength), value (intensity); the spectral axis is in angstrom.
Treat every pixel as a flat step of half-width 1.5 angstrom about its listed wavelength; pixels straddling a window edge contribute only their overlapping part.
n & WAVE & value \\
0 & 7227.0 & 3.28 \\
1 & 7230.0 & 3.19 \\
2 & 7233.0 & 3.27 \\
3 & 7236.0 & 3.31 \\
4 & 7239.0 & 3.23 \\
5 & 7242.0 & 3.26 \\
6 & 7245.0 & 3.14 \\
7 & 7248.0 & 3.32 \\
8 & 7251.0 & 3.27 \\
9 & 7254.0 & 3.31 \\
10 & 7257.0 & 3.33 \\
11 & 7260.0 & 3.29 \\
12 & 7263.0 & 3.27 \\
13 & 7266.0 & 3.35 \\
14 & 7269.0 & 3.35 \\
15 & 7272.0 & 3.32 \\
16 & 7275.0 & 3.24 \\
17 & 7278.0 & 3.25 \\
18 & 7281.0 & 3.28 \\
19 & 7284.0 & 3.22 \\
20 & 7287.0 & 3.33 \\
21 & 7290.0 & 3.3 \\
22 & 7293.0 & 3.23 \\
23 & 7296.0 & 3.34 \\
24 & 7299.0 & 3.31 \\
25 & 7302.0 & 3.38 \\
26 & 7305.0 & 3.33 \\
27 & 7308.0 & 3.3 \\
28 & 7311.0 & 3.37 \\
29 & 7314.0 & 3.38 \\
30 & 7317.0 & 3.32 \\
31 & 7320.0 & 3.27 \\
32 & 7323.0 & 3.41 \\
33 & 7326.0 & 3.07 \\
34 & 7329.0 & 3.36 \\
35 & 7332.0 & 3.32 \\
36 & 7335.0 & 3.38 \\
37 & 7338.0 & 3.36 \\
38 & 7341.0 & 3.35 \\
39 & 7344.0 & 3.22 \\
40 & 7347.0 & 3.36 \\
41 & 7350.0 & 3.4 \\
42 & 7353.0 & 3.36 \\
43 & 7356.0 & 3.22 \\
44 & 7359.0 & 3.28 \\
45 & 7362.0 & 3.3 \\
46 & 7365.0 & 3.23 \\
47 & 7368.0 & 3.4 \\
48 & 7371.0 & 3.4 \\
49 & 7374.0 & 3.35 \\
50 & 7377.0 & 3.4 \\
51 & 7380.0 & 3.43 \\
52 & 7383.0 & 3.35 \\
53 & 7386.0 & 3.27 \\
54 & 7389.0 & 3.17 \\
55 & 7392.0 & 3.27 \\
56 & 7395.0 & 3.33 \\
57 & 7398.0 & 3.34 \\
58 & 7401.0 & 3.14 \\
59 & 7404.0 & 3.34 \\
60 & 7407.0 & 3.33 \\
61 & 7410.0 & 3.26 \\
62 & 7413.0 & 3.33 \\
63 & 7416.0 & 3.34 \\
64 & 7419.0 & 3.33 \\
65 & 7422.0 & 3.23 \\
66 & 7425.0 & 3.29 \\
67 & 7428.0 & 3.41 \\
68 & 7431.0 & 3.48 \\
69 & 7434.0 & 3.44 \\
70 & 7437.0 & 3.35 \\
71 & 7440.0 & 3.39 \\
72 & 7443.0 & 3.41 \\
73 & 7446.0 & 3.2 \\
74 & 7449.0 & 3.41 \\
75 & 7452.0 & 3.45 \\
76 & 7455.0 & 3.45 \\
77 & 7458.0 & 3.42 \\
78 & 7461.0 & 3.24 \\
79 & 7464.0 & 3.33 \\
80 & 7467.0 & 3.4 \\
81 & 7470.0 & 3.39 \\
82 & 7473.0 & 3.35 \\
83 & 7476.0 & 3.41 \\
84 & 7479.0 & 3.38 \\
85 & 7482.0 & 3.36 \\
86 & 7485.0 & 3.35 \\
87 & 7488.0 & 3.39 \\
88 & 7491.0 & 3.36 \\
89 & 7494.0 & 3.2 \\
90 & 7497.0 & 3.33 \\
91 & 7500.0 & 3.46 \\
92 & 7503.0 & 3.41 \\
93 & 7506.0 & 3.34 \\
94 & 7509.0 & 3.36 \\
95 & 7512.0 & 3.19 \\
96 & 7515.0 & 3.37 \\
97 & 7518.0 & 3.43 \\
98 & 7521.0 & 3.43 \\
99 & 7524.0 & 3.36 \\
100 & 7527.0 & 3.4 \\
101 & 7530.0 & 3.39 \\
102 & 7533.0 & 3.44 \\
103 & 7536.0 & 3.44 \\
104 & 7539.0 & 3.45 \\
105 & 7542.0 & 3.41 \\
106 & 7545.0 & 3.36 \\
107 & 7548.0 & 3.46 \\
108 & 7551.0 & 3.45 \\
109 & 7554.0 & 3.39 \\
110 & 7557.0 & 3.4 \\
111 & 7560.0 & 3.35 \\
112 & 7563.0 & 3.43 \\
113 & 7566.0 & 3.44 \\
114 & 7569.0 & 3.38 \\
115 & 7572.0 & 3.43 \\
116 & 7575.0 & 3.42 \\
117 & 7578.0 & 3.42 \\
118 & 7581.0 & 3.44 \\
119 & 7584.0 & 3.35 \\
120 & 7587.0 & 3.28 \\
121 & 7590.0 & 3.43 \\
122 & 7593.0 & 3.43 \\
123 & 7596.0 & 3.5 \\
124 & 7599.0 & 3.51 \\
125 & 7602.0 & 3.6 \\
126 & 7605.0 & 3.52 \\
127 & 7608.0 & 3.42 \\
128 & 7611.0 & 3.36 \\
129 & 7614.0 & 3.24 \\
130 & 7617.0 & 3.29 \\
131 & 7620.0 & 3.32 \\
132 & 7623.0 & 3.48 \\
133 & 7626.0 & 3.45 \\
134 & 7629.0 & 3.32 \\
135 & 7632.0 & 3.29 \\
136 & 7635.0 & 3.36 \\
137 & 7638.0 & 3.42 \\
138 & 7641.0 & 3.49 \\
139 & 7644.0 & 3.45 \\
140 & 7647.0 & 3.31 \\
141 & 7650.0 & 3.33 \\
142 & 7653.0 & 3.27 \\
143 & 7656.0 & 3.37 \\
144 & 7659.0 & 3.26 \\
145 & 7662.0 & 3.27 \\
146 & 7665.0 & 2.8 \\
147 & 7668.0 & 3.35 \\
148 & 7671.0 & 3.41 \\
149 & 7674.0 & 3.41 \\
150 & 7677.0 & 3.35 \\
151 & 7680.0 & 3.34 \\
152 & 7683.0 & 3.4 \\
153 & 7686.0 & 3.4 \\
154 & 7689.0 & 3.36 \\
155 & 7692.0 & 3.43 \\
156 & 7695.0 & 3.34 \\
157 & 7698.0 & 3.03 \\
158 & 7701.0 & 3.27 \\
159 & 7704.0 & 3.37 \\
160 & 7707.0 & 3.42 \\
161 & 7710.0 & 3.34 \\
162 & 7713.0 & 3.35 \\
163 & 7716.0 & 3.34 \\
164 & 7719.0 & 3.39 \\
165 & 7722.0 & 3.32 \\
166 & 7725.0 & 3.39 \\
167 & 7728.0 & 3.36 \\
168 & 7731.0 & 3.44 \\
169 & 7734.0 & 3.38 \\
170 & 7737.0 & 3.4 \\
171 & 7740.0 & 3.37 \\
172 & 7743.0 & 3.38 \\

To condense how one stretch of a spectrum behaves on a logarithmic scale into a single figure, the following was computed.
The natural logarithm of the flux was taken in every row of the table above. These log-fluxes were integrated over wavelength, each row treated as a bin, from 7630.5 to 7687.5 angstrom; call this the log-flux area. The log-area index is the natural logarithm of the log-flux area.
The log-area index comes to 4.2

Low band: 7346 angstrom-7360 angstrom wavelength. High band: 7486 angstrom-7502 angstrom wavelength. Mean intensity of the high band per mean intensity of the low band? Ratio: 1.01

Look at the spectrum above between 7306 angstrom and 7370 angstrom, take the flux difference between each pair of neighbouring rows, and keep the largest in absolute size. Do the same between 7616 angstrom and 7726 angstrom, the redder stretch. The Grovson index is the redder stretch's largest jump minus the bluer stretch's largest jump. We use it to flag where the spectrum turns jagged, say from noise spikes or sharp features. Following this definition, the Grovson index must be 0.21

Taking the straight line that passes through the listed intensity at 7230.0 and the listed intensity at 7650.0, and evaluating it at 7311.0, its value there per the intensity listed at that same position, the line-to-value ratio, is 0.95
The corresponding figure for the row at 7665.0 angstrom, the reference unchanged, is 1.19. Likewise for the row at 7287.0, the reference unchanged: 0.96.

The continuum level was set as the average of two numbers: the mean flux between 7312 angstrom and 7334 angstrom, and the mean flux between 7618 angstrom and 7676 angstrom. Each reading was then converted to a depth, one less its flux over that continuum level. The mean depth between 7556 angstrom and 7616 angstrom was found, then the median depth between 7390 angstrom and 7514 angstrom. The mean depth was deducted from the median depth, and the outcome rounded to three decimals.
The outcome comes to 0.020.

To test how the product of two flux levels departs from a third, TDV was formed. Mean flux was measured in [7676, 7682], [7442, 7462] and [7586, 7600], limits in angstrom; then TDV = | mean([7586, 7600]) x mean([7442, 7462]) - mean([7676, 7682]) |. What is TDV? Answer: 8.2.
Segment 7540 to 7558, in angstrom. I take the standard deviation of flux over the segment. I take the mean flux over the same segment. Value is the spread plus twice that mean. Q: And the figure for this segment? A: 6.86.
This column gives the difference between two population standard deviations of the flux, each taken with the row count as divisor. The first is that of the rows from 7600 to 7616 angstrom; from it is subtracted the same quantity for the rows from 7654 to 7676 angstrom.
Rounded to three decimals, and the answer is -0.074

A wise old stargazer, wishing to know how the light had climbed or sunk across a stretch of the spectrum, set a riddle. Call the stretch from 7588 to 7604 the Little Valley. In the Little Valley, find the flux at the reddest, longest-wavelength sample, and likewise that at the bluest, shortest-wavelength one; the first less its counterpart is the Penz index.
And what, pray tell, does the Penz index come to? 0.17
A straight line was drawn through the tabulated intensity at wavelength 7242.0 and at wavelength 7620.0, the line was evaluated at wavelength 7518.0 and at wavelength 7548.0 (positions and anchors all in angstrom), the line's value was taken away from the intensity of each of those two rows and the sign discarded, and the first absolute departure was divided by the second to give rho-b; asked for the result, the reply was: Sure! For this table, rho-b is 0.83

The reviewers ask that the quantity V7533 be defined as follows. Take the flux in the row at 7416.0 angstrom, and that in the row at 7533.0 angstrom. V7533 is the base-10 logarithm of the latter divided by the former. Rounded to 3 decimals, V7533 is 0.013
